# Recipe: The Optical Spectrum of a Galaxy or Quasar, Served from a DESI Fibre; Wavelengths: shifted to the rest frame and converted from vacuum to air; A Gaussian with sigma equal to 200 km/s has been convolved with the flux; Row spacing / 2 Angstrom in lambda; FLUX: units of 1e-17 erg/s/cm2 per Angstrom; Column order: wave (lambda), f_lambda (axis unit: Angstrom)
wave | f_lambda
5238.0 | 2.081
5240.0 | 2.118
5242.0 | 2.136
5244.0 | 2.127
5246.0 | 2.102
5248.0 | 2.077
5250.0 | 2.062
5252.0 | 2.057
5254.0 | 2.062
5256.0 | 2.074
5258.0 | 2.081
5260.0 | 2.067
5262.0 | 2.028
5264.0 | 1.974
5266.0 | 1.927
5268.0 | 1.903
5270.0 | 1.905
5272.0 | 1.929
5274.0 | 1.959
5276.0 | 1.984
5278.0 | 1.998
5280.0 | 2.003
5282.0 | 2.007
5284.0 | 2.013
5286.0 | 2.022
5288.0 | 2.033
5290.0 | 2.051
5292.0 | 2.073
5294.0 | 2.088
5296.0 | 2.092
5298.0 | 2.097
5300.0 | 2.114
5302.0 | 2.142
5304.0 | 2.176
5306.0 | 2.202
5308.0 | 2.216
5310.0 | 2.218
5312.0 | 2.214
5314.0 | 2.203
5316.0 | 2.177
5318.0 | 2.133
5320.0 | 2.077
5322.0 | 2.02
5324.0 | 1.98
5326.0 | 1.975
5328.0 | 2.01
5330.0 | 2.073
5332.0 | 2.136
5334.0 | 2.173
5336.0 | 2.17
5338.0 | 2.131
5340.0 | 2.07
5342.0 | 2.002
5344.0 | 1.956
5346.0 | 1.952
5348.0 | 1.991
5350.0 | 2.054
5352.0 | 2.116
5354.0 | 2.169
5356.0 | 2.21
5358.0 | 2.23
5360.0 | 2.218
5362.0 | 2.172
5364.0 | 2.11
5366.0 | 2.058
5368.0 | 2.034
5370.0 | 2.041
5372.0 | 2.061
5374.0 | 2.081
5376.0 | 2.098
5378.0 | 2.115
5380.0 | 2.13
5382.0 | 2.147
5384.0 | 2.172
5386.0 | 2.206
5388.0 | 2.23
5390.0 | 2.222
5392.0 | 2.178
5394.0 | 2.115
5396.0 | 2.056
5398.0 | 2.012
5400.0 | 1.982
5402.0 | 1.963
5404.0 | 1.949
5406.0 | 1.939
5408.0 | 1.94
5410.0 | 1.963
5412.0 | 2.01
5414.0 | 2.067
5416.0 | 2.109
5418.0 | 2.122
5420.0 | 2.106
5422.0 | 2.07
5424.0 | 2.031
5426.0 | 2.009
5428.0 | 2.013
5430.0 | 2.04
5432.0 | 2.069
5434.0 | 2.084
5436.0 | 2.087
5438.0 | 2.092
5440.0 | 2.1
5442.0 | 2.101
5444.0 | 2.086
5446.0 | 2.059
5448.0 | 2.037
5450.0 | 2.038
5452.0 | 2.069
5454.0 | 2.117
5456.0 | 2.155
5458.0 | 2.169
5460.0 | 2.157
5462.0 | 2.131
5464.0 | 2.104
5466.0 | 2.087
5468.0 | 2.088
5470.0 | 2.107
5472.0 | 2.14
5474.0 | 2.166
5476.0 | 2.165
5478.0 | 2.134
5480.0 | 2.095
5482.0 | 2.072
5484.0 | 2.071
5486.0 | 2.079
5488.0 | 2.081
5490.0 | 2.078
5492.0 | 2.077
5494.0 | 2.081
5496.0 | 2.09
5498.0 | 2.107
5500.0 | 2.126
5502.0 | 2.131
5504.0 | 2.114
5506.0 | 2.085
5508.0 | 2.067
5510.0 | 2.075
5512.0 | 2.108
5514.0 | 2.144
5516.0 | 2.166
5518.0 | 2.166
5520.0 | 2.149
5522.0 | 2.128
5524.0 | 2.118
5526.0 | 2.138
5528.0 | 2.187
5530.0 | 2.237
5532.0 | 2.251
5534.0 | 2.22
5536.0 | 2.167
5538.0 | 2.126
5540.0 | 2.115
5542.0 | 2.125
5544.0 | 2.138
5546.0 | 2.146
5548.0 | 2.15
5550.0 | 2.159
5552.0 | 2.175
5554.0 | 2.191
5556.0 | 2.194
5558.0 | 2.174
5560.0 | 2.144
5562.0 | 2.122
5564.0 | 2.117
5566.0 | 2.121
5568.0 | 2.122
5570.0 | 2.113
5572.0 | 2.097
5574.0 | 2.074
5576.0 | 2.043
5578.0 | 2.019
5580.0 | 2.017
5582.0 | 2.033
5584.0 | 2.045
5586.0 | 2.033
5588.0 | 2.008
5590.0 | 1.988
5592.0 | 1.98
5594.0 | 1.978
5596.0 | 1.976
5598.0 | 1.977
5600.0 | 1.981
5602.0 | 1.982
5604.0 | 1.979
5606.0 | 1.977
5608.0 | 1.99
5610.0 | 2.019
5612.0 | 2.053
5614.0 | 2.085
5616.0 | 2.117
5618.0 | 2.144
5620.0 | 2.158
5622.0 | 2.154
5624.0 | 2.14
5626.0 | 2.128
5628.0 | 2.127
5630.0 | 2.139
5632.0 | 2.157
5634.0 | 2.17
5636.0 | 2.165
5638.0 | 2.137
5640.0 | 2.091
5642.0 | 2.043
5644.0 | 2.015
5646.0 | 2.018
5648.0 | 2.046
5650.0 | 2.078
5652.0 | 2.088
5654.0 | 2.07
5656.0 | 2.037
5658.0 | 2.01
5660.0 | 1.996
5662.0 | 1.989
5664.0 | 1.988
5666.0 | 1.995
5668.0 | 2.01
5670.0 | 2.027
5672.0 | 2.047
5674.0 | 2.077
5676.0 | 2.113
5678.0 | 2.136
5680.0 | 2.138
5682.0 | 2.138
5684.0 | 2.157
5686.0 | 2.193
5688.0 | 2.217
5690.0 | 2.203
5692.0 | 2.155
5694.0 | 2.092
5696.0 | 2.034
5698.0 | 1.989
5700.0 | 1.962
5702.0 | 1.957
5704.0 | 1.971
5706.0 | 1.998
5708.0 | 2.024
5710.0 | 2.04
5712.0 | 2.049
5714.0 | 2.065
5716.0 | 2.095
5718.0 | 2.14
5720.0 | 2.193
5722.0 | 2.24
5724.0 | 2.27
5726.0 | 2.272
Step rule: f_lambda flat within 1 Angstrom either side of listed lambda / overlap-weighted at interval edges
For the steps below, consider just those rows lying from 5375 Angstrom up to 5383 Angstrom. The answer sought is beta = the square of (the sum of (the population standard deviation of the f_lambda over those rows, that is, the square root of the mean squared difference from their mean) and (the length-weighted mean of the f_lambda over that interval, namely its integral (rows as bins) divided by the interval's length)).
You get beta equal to 4.58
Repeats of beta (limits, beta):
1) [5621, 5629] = 4.61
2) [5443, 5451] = 4.31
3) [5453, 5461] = 4.70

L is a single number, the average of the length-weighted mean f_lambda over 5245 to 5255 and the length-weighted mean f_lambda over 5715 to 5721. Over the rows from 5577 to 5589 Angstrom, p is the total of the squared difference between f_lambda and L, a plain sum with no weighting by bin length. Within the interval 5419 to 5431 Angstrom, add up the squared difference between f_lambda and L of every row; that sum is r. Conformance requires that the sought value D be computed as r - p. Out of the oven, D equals -0.010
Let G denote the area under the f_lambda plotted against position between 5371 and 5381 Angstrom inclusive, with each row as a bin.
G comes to 21.0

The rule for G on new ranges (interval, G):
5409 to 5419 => 20.5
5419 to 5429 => 20.5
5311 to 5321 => 21.6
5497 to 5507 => 21.1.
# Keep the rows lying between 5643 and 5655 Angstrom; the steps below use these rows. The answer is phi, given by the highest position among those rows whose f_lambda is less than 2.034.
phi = 5646.0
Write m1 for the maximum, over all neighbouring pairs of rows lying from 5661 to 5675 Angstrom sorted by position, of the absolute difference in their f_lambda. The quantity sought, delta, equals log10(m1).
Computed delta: -1.52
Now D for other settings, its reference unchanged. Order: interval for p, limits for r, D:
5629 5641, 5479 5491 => -0.007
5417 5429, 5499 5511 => -0.022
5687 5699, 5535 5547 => -0.036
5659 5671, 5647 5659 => -0.048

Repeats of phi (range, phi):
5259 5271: 5270.0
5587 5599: 5598.0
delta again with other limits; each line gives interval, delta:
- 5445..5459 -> -1.32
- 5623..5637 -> -1.74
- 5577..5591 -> -1.60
